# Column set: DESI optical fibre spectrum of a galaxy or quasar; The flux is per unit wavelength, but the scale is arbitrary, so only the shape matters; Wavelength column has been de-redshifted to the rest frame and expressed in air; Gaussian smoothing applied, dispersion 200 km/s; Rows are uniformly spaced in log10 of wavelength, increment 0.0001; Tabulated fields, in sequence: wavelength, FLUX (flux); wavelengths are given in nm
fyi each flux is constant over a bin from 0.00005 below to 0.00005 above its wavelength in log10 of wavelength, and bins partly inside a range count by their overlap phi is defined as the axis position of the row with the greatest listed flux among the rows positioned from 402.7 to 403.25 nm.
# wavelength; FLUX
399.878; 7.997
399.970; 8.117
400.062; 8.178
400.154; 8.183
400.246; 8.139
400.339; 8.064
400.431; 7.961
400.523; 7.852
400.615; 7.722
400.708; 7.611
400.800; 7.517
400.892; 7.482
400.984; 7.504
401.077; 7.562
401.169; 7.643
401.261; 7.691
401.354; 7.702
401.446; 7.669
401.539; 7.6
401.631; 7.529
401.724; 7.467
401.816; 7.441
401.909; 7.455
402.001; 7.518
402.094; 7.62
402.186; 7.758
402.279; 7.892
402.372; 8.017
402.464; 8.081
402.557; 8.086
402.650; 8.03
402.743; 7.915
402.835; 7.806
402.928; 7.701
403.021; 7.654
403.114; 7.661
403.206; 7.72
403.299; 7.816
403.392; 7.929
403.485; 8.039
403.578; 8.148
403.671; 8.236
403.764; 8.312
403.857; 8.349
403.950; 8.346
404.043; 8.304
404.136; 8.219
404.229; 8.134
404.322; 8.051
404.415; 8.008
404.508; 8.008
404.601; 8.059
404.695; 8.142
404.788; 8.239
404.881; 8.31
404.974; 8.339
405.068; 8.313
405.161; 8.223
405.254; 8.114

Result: 402.743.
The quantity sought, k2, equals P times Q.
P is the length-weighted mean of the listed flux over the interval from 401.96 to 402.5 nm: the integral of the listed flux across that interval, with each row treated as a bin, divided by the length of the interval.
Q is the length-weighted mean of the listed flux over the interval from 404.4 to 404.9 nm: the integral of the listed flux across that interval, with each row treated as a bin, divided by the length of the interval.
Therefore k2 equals 63.5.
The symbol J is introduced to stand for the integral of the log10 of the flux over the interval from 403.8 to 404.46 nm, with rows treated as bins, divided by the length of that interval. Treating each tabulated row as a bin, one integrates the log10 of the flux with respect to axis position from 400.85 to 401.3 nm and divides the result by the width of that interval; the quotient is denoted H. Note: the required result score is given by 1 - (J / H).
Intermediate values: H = 0.880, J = 0.91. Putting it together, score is -0.039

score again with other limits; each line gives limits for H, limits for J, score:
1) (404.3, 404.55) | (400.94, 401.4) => 0.026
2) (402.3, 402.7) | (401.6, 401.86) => 0.034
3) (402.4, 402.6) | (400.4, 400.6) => 0.012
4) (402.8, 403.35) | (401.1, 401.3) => 0.001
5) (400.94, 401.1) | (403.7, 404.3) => -0.051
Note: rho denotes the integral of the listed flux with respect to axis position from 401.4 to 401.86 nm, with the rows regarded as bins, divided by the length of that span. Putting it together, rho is 7.5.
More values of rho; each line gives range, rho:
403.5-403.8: 8.2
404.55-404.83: 8.1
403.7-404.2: 8.3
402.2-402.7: 8.0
